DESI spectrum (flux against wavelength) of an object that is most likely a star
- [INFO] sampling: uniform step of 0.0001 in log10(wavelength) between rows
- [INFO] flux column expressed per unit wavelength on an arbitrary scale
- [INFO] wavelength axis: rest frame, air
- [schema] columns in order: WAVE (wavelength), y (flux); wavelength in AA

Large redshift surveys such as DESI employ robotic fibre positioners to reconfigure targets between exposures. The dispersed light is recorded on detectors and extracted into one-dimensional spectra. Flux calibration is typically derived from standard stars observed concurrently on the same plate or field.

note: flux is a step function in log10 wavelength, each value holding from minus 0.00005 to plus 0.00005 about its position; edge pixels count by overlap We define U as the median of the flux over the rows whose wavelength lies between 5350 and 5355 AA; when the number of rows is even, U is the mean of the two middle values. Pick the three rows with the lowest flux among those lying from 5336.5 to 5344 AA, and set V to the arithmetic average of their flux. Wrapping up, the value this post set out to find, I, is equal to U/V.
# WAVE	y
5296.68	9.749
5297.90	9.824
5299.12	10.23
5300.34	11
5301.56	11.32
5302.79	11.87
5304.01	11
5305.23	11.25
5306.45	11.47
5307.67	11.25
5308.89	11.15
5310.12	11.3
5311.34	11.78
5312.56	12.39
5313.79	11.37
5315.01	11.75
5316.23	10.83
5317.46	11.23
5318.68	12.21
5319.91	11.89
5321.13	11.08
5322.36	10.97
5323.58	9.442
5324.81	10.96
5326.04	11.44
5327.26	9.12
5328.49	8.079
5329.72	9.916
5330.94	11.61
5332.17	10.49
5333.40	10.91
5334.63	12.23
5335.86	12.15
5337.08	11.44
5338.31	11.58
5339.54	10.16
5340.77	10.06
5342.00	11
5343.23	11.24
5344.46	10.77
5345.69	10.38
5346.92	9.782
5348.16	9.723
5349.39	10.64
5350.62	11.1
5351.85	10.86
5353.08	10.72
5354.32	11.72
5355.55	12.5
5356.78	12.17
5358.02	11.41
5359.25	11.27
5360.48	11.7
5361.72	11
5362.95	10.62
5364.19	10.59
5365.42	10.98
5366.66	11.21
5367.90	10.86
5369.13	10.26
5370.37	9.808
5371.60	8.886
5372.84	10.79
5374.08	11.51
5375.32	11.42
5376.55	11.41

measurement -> 1.06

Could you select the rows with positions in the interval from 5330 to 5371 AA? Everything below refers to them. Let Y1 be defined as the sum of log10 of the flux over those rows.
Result 34.3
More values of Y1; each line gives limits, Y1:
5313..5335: 18.6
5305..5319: 12.7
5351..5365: 11.6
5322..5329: 6.0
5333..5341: 7.3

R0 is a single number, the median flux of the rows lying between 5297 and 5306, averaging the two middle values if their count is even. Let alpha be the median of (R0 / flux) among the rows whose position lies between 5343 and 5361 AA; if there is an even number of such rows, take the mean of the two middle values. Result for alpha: 0.991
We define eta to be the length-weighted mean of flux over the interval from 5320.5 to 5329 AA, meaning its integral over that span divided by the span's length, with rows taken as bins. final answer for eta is 10.2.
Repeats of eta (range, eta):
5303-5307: 11.3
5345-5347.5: 10.1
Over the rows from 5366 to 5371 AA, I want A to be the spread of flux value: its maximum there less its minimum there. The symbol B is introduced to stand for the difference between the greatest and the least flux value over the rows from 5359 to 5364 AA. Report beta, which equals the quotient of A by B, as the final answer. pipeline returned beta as 1.3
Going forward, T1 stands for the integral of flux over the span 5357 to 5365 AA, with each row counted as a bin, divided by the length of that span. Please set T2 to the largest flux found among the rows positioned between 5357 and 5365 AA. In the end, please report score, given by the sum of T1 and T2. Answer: 22.8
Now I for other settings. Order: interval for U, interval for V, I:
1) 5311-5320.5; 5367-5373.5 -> 1.22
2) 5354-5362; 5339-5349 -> 1.19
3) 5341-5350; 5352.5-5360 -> 0.96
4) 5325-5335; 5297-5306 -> 1.03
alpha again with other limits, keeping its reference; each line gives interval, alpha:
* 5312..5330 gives 0.993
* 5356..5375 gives 1.002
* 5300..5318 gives 0.973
